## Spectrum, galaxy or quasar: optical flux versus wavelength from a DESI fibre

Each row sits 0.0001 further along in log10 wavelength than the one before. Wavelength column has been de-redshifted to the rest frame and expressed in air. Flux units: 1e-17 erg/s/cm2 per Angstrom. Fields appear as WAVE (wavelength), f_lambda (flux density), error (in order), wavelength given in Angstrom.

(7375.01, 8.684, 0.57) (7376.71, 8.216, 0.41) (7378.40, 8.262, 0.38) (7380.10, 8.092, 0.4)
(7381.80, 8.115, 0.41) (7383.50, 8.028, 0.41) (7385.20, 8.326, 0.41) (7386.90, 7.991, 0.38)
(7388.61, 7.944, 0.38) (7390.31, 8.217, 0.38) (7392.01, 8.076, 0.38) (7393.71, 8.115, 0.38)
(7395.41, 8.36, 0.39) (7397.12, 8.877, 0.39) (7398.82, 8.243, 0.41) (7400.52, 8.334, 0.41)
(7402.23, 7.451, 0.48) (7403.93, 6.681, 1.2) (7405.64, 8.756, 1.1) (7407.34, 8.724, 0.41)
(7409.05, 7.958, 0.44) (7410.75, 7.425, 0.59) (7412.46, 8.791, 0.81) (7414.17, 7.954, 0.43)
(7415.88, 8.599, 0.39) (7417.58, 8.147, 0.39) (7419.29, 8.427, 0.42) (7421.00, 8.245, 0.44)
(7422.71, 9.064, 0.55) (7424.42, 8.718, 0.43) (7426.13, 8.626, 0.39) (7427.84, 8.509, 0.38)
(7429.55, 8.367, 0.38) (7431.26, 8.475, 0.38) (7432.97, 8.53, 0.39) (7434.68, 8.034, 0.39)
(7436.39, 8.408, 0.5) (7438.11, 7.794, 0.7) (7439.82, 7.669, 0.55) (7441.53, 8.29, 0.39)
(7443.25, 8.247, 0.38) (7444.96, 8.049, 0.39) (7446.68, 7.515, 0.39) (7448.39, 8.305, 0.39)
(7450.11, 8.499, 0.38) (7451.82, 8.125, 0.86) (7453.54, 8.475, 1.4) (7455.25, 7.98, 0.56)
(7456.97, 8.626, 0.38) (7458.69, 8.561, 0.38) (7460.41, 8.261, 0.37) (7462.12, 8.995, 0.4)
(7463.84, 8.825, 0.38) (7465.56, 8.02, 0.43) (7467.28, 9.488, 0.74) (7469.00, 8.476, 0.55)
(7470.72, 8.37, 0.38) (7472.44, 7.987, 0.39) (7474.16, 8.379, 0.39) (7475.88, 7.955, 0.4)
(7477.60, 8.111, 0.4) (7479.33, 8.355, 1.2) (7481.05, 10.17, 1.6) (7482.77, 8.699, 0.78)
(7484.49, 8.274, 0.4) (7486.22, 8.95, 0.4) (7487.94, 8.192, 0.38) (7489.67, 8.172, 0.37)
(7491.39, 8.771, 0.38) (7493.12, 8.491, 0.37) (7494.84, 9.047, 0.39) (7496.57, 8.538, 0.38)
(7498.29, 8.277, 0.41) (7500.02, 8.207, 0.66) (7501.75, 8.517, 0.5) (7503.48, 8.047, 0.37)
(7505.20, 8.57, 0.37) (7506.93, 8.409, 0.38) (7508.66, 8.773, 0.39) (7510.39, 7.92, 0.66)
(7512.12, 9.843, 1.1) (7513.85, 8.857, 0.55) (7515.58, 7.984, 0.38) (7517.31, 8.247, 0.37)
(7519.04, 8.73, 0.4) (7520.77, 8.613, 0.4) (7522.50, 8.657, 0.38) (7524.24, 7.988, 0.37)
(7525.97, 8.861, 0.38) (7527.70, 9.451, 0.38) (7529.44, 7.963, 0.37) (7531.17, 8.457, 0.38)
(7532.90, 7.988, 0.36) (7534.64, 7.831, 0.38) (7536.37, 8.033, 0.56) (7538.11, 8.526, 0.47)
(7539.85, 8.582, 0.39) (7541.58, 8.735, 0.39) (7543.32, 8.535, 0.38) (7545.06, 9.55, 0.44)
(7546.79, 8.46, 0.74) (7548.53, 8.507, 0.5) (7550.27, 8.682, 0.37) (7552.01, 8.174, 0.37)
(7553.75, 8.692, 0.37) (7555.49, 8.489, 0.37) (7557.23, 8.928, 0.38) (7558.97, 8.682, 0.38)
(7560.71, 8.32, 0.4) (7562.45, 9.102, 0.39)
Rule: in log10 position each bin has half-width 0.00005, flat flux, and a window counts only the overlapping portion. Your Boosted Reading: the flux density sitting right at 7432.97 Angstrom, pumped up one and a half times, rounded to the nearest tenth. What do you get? 12.8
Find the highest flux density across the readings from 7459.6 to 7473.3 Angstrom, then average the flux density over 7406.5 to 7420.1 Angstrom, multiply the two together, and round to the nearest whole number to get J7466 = 78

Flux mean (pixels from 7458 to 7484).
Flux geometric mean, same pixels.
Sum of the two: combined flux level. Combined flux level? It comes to 17.1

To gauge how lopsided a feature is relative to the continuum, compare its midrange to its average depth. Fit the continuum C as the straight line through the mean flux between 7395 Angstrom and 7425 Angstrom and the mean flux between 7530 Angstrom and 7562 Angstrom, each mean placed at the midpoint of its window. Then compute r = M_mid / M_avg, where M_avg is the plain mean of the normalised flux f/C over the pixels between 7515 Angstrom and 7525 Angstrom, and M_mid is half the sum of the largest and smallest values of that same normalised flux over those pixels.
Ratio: 1.00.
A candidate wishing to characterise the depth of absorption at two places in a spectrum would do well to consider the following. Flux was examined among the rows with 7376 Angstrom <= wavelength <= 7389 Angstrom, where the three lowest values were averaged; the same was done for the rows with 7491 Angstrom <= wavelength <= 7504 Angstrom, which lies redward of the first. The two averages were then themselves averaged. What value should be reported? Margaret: 8.08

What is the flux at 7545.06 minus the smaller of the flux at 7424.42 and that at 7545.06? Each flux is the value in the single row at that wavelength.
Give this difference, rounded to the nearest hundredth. 0.83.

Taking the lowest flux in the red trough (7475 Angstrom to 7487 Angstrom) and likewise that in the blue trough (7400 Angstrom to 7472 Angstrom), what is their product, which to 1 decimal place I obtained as 53.1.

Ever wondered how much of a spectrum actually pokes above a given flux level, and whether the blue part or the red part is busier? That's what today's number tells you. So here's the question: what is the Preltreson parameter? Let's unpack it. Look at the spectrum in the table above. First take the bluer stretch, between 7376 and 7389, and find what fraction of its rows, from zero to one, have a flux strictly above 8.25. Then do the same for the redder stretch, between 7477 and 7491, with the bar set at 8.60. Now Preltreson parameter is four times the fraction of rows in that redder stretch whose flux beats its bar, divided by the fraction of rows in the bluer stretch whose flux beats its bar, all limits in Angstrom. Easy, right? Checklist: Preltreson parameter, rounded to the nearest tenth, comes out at 6.0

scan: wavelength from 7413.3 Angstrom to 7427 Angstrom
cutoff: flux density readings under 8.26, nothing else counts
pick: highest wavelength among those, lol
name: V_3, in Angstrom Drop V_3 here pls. 7421.00 Angstrom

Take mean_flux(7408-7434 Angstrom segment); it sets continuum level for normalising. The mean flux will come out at 8.39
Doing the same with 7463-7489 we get 8.55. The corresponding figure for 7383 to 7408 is 8.14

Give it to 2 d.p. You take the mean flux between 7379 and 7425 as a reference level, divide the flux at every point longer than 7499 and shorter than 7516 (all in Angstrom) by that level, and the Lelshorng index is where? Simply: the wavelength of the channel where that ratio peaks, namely 7512.12 Angstrom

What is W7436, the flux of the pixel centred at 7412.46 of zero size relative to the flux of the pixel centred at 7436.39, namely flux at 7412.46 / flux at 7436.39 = 1.05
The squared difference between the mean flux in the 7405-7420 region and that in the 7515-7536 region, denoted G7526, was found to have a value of 0.01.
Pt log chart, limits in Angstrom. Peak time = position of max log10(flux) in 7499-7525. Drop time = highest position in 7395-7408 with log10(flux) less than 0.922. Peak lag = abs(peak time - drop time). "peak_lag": 108.2 Angstrom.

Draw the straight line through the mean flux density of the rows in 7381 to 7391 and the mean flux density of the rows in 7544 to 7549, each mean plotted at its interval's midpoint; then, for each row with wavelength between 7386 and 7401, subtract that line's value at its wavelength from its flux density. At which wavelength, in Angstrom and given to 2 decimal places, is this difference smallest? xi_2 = 7388.61 Angstrom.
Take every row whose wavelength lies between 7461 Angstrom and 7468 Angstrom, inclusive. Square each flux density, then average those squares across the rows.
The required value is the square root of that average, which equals 8.85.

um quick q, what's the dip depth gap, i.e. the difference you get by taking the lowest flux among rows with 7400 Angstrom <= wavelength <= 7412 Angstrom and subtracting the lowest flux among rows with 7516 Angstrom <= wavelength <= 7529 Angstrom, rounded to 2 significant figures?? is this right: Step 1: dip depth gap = -1.3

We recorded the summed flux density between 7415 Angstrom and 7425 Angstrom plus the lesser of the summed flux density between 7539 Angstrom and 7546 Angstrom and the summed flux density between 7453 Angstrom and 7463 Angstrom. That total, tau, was 86.6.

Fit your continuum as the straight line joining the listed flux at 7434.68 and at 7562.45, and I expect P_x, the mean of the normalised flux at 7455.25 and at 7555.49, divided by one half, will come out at 1.91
